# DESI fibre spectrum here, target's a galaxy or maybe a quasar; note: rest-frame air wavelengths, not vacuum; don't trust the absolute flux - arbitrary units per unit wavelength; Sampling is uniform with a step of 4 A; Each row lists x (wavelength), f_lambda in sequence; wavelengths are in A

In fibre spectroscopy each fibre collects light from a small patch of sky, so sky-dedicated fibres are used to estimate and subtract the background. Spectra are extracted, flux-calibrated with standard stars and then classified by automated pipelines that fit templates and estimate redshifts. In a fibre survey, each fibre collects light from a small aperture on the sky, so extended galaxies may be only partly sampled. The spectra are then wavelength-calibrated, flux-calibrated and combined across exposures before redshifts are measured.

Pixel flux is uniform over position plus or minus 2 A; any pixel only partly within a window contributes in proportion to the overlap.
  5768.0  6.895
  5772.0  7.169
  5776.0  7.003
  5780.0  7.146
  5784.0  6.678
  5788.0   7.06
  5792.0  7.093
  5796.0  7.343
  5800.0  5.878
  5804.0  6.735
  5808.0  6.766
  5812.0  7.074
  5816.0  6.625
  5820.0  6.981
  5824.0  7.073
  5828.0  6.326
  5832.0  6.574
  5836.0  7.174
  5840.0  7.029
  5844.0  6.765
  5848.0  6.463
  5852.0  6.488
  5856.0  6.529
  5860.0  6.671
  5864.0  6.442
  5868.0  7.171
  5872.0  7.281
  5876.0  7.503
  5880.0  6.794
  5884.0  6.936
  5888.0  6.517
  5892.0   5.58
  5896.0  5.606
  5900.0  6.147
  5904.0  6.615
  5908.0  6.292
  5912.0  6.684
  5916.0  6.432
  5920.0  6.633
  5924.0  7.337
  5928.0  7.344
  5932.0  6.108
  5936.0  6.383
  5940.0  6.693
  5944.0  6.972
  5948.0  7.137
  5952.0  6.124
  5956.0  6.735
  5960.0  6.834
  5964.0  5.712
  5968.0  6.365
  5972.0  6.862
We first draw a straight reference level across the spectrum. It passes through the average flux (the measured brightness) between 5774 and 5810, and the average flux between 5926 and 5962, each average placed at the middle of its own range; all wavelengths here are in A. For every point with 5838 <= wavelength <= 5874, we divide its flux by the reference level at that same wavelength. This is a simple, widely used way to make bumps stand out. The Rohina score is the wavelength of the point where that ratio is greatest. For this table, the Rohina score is 5872.0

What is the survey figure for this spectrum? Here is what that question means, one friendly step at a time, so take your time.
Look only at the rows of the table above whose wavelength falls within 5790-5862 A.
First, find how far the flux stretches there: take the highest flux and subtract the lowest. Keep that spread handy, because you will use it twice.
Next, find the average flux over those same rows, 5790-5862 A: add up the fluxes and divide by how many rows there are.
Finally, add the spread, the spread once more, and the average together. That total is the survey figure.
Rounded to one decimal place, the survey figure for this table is 9.7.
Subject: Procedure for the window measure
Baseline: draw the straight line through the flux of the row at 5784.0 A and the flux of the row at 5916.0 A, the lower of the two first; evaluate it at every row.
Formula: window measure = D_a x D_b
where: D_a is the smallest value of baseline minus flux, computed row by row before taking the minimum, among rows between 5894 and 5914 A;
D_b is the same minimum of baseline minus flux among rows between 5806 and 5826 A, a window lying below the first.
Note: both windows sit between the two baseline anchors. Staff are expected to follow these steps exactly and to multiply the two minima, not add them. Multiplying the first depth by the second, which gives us 0.11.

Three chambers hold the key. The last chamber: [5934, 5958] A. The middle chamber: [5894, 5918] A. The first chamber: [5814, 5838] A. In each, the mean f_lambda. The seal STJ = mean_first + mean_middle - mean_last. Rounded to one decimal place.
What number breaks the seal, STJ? 6.4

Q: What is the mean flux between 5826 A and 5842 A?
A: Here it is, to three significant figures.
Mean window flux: 6.78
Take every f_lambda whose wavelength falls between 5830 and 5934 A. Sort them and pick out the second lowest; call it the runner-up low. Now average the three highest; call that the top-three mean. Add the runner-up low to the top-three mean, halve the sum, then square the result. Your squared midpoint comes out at 42.3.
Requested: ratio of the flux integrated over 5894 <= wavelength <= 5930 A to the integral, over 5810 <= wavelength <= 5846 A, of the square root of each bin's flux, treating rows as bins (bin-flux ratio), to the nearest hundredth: 2.51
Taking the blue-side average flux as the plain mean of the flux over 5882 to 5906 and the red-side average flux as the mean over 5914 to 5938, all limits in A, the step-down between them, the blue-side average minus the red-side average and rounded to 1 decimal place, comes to -0.5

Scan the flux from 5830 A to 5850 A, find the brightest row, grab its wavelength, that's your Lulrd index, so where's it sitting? 5836.0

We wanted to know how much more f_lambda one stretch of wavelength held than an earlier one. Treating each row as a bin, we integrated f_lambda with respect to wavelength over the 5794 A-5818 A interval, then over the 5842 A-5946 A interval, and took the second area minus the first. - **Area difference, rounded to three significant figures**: 528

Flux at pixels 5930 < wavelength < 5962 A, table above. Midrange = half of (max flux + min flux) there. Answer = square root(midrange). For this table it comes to 2.57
